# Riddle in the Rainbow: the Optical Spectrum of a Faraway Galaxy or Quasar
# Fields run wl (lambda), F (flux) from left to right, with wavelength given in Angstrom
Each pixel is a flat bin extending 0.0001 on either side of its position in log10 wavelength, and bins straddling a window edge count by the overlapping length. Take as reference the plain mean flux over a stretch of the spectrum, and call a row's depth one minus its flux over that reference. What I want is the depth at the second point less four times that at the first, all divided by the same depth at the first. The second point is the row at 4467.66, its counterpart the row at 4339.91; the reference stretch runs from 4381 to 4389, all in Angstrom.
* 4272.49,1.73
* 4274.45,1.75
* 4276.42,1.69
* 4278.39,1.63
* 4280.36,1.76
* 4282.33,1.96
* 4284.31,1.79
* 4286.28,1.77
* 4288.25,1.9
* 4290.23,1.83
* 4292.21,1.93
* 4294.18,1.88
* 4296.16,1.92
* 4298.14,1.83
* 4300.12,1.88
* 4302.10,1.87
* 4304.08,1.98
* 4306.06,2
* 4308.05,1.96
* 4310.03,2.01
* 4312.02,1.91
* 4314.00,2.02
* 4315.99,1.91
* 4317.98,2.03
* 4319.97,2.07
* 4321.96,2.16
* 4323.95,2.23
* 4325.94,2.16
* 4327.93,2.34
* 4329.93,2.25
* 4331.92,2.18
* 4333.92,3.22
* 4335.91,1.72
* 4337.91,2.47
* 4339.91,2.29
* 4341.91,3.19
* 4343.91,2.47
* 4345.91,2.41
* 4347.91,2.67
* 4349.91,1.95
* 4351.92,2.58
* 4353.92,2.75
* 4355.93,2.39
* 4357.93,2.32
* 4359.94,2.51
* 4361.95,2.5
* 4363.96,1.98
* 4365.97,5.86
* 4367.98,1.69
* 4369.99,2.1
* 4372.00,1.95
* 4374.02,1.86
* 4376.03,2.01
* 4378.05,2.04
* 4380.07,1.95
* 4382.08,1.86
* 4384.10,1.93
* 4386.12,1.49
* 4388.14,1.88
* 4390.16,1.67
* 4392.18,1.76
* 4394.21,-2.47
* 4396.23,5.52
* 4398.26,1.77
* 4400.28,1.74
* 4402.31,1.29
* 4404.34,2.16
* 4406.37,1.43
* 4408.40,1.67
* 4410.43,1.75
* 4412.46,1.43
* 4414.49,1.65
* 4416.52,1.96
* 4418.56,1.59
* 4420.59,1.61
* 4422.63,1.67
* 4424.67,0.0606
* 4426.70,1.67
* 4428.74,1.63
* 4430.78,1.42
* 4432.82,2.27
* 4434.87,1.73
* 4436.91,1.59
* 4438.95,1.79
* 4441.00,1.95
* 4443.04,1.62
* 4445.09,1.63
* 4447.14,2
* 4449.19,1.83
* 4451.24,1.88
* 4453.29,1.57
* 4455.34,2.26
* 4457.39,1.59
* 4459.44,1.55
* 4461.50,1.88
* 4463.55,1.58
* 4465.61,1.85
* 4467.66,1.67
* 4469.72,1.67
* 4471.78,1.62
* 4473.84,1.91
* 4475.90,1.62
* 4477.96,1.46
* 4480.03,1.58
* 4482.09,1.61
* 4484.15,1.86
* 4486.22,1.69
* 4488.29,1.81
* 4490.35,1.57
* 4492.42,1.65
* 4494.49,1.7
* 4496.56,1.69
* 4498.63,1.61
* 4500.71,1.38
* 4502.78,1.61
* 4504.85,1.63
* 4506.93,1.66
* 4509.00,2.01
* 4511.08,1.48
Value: -4.2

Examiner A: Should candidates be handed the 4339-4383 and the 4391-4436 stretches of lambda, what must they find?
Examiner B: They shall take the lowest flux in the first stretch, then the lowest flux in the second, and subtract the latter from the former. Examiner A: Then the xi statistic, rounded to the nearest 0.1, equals 4.2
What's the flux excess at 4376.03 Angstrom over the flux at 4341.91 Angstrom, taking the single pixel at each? -1.2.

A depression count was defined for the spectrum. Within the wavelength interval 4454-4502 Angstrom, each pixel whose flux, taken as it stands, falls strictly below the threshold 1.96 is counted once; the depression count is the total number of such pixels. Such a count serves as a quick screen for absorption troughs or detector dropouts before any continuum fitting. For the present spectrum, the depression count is 22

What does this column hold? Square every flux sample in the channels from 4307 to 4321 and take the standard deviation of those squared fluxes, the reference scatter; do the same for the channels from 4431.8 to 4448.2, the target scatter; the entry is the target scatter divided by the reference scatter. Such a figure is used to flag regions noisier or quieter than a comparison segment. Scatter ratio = 3.7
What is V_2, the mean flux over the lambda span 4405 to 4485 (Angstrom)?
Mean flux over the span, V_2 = 1.7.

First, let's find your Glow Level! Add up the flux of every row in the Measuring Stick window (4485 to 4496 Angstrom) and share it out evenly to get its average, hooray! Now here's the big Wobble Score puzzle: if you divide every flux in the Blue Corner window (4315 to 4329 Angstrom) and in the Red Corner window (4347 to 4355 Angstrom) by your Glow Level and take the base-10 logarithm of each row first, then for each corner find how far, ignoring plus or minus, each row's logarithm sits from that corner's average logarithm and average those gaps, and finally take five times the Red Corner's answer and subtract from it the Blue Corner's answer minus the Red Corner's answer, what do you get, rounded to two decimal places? 0.28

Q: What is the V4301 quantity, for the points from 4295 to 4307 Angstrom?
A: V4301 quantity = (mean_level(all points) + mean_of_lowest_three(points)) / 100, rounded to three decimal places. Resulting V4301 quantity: 0.038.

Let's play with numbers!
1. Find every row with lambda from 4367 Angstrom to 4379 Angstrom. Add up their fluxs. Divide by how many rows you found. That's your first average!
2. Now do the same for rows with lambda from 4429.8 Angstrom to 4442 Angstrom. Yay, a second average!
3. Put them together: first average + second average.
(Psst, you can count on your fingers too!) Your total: 3.73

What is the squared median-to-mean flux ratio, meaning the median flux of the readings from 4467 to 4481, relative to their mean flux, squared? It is 0.97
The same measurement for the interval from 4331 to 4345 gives 0.97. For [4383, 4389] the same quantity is 1.13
